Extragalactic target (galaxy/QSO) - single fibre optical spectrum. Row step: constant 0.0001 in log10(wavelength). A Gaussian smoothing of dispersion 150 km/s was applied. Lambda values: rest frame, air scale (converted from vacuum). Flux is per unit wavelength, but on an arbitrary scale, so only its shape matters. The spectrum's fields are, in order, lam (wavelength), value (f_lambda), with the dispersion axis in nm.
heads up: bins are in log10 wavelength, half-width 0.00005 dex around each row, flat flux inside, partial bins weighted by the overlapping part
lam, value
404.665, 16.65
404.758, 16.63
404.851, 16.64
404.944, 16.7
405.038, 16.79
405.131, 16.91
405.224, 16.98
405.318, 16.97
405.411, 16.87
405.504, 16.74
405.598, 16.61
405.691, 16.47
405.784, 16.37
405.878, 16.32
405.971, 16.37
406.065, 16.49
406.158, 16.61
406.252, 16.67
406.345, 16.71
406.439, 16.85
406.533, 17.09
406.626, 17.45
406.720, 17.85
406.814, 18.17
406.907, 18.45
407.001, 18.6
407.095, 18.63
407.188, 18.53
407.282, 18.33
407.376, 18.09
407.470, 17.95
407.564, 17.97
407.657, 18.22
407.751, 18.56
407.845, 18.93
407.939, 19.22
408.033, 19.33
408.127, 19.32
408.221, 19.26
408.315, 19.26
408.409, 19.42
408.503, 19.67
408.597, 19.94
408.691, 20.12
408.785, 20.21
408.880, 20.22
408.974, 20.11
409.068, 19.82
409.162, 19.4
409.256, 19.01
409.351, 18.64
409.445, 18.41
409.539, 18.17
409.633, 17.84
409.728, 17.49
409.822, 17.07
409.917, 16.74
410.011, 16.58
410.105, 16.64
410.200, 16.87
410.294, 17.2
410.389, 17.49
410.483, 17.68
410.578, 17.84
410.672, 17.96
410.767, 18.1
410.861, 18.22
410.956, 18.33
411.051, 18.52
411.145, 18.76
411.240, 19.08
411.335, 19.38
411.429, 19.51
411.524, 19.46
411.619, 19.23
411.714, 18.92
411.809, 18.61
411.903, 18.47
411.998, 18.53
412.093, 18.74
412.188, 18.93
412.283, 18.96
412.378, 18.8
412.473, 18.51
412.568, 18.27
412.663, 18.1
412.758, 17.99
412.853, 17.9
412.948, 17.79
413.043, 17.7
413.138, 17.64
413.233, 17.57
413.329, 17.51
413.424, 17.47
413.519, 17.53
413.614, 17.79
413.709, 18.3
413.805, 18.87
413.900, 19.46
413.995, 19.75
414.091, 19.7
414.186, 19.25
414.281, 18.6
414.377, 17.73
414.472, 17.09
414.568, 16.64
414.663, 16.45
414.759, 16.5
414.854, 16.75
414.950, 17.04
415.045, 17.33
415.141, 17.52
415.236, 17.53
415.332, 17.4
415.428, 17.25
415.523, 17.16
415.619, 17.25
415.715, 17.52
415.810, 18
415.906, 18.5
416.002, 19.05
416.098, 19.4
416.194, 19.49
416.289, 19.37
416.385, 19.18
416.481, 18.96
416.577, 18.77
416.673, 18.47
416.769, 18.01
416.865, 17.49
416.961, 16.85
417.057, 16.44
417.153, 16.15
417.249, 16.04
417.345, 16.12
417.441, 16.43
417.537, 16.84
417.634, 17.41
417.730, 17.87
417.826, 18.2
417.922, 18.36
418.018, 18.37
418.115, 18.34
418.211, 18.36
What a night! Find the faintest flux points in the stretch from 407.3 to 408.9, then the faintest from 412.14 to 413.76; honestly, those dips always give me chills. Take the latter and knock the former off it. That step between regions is -0.5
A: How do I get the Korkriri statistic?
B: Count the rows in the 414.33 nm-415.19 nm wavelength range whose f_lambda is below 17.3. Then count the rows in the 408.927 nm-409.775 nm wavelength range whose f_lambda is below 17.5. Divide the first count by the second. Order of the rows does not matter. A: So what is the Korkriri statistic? 6.0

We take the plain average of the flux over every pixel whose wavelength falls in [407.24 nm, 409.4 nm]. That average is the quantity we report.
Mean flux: 19.2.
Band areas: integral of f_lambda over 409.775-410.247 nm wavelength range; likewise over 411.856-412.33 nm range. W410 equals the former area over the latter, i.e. 0.89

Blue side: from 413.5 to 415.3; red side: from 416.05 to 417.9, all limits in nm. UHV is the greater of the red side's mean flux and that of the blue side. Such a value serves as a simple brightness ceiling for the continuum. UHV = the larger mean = 17.9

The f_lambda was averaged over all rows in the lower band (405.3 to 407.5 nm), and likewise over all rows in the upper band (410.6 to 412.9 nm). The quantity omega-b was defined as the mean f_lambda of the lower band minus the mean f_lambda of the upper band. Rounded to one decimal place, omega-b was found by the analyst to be -1.3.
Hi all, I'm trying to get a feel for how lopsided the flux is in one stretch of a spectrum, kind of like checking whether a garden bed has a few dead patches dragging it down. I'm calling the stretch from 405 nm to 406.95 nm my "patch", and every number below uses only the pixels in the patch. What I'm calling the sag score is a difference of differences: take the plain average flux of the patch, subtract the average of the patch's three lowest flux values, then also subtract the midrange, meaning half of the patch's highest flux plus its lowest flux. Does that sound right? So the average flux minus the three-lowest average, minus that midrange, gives -16.80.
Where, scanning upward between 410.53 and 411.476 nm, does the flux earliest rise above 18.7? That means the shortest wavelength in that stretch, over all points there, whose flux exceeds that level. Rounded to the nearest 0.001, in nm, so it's 411.145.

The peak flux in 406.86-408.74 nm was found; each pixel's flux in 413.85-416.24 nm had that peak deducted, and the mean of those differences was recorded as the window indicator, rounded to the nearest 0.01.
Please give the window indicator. -2.19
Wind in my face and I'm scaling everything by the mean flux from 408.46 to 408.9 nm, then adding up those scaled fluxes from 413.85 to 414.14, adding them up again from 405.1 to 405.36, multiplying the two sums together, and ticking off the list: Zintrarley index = 7.5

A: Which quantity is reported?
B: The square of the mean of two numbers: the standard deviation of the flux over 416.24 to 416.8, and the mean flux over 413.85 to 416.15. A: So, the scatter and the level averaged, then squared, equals 84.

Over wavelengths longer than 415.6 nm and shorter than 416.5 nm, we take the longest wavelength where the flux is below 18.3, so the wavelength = 415.810 nm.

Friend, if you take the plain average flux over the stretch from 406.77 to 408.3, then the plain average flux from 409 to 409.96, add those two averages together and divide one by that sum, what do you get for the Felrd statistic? 0.0271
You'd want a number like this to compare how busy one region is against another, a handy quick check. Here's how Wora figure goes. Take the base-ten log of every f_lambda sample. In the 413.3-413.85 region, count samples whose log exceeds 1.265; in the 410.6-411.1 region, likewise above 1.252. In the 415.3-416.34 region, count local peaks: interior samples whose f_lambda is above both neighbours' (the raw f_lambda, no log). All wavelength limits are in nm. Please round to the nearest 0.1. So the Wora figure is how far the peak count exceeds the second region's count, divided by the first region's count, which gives -4.0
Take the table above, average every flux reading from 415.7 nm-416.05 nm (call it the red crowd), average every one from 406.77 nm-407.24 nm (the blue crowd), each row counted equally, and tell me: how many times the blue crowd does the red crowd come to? 0.99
